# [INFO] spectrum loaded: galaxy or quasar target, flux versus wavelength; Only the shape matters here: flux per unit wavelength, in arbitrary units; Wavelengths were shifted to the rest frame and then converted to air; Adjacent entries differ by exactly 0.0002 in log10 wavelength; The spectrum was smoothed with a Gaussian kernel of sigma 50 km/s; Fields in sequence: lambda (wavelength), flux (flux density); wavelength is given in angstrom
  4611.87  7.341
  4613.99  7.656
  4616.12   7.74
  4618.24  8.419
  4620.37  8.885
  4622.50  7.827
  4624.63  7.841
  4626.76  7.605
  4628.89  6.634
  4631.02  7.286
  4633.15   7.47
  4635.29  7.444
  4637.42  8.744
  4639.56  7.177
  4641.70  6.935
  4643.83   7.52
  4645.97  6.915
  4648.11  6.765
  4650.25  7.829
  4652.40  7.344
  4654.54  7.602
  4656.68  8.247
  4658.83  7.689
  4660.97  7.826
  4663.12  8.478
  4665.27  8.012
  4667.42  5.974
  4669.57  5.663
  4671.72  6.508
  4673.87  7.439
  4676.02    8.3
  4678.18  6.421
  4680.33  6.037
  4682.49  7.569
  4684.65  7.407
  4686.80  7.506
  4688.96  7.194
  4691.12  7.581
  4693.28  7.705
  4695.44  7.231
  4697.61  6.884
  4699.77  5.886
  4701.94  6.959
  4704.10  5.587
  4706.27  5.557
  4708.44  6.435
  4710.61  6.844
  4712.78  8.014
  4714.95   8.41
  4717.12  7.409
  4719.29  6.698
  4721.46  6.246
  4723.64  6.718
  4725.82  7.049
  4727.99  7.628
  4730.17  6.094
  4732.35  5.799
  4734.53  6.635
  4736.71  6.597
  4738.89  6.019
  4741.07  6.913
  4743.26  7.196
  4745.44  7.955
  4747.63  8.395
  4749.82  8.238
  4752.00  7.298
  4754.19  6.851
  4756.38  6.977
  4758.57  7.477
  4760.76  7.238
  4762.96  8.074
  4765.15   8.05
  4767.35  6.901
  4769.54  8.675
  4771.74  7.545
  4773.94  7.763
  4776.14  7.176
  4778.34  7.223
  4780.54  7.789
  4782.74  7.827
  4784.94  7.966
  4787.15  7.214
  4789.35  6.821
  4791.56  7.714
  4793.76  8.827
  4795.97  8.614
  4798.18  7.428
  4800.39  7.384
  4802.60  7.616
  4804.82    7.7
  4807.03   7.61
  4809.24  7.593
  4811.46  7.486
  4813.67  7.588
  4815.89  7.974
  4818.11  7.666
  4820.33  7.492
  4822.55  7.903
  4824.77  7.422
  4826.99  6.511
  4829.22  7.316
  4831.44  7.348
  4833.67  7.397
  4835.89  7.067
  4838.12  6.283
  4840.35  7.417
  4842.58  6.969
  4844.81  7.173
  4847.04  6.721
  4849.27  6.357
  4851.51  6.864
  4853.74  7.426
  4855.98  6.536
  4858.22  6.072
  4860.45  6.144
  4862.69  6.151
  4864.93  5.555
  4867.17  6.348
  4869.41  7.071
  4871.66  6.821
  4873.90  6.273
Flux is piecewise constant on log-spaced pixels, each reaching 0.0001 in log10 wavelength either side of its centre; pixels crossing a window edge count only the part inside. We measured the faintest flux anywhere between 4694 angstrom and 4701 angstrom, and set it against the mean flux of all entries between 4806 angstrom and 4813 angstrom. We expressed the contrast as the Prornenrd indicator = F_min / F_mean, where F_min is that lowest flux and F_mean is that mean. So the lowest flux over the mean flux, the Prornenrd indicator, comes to 0.78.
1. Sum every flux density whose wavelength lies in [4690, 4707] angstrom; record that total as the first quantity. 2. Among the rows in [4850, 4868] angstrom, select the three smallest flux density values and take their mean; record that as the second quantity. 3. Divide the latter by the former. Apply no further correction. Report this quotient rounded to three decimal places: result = 0.111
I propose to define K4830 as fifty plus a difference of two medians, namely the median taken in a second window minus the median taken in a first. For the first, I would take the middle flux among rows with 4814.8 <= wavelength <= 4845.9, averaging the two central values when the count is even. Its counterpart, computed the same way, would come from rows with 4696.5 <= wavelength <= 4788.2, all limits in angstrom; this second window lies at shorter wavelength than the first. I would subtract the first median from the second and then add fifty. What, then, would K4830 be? 49.8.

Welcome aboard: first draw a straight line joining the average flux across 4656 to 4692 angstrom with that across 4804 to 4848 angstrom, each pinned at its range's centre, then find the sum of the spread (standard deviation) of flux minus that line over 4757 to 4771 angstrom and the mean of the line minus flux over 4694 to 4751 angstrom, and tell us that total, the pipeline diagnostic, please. 1.0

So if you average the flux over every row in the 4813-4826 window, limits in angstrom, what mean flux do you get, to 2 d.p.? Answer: 7.67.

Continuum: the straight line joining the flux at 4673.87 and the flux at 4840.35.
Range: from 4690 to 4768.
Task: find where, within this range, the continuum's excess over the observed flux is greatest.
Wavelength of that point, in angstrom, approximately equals 4706.27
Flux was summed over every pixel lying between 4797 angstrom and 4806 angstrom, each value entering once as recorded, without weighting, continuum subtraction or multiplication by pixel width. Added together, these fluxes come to 30.1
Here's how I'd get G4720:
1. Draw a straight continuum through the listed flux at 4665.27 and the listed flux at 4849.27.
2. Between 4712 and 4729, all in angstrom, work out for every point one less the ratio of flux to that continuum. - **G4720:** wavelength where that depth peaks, 4721.46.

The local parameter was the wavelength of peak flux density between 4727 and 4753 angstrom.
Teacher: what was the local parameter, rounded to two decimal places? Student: 4747.63 angstrom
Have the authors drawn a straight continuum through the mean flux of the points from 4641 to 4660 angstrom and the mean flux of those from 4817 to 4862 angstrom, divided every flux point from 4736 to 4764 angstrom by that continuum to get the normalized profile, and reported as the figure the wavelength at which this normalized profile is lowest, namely 4738.89 angstrom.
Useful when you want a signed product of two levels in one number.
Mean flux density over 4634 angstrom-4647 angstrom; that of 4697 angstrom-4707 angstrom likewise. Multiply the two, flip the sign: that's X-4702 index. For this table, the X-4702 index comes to -46.0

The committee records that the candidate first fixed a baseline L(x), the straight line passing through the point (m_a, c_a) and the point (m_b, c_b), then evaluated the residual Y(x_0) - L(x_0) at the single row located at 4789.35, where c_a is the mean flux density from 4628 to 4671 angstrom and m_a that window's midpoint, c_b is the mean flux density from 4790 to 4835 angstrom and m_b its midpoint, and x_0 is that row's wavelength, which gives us -0.8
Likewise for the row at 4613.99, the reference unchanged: 0.3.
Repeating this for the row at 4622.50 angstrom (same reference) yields 0.5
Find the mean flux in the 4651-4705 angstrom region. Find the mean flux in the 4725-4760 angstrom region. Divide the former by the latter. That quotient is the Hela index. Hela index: 1.01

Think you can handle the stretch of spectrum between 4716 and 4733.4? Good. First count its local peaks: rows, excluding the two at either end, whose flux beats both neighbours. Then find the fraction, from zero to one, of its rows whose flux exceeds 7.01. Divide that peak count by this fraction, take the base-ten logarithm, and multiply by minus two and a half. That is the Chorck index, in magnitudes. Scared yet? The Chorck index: -1.1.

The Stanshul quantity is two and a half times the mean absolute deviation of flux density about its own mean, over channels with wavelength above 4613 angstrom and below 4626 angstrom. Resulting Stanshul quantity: 0.98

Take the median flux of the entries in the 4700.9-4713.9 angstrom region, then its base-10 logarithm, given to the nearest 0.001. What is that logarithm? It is 0.822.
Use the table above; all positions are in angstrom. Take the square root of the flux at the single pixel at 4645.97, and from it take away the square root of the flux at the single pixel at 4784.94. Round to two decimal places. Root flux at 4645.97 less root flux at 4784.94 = -0.19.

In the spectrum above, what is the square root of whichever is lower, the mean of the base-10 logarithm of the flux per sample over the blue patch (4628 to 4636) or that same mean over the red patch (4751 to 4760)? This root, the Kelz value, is 0.924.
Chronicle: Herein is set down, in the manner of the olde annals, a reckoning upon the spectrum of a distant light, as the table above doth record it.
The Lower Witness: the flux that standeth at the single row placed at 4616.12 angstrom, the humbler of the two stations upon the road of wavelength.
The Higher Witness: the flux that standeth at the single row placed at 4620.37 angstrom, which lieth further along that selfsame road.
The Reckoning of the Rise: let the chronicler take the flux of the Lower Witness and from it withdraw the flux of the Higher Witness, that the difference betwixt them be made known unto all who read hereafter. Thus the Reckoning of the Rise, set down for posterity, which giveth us -1.1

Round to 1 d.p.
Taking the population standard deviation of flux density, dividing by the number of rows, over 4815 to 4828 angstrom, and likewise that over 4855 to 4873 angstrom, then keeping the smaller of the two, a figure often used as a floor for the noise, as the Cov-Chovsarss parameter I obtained 0.4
